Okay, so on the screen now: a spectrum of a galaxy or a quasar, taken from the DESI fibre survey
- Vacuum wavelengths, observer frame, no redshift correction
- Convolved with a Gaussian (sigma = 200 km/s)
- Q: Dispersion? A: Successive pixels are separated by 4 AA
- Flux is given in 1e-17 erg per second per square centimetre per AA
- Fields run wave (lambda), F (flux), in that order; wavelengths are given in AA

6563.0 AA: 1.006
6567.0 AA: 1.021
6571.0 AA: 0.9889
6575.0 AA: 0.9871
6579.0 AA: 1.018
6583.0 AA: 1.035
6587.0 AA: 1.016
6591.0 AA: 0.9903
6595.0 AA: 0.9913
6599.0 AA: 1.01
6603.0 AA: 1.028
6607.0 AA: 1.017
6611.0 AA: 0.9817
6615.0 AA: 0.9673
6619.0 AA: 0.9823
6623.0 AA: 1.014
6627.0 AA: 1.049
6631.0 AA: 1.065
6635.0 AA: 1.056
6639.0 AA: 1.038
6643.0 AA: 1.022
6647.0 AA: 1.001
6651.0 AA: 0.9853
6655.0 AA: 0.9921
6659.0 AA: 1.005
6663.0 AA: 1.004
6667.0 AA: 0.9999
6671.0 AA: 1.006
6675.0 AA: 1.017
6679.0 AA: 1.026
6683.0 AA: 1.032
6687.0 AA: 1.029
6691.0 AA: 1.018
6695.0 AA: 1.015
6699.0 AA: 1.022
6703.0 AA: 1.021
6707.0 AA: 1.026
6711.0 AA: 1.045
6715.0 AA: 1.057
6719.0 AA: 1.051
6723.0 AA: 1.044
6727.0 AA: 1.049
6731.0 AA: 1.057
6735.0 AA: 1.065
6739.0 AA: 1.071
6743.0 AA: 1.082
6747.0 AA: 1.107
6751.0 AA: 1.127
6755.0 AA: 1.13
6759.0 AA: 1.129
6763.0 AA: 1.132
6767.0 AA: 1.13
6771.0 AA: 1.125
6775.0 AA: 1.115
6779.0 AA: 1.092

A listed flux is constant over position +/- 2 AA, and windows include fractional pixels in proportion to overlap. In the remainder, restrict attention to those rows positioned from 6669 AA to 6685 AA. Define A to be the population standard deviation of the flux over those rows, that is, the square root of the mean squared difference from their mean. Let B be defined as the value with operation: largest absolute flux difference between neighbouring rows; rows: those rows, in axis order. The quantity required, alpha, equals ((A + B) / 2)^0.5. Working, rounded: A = 0.010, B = 0.011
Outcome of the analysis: 0.10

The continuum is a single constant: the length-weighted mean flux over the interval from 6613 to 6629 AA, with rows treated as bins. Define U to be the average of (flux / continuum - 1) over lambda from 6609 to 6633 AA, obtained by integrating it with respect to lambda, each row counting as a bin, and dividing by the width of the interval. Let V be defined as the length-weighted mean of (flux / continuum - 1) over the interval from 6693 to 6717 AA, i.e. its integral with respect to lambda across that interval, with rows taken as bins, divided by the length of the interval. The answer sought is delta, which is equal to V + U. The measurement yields 0.034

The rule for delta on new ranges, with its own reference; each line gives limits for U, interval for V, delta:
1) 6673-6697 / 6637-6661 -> 0.024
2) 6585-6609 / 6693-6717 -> 0.033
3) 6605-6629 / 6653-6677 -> 0.000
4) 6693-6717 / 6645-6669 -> 0.023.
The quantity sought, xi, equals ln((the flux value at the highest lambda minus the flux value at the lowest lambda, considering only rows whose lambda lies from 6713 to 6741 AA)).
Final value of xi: -4.3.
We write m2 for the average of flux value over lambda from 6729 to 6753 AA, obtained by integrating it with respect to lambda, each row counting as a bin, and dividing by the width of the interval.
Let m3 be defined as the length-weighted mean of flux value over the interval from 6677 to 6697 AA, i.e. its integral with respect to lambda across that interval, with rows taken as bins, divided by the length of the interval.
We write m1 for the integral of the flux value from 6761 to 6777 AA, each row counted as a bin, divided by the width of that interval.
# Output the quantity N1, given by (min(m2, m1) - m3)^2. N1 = 0.0037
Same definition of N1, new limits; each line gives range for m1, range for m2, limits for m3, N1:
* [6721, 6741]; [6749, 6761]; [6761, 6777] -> 0.0047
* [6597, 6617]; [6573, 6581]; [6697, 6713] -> 0.0008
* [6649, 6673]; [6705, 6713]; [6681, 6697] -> 0.0006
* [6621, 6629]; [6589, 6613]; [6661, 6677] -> 0.0000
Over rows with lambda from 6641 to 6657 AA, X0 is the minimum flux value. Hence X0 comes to 0.9853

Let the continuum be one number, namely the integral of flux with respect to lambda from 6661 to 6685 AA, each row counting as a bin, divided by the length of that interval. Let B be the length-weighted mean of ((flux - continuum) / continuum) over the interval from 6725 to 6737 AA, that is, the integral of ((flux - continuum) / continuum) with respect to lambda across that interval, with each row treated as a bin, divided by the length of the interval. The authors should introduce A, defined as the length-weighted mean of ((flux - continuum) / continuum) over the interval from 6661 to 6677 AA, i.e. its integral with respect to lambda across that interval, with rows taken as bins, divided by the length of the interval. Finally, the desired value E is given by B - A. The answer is 0.05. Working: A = -0.007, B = 0.042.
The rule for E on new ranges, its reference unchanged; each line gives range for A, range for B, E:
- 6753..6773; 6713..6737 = -0.07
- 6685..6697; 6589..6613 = -0.02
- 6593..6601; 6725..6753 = 0.08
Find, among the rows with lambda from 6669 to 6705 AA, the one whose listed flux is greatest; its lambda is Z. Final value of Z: 6683.0 AA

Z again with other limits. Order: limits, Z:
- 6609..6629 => 6627.0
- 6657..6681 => 6679.0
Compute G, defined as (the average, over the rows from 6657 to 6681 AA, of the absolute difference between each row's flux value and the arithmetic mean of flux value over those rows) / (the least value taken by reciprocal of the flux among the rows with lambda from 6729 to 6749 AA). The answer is 0.009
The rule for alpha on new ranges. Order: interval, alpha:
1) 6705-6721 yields 0.12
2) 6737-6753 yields 0.15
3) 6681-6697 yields 0.10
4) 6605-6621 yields 0.16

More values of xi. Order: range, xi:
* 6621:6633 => -3.0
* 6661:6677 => -4.3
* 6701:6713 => -3.7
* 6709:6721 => -5.1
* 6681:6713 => -4.3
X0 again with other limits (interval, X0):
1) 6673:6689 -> 1.017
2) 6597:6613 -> 0.9817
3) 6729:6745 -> 1.057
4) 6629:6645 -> 1.022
